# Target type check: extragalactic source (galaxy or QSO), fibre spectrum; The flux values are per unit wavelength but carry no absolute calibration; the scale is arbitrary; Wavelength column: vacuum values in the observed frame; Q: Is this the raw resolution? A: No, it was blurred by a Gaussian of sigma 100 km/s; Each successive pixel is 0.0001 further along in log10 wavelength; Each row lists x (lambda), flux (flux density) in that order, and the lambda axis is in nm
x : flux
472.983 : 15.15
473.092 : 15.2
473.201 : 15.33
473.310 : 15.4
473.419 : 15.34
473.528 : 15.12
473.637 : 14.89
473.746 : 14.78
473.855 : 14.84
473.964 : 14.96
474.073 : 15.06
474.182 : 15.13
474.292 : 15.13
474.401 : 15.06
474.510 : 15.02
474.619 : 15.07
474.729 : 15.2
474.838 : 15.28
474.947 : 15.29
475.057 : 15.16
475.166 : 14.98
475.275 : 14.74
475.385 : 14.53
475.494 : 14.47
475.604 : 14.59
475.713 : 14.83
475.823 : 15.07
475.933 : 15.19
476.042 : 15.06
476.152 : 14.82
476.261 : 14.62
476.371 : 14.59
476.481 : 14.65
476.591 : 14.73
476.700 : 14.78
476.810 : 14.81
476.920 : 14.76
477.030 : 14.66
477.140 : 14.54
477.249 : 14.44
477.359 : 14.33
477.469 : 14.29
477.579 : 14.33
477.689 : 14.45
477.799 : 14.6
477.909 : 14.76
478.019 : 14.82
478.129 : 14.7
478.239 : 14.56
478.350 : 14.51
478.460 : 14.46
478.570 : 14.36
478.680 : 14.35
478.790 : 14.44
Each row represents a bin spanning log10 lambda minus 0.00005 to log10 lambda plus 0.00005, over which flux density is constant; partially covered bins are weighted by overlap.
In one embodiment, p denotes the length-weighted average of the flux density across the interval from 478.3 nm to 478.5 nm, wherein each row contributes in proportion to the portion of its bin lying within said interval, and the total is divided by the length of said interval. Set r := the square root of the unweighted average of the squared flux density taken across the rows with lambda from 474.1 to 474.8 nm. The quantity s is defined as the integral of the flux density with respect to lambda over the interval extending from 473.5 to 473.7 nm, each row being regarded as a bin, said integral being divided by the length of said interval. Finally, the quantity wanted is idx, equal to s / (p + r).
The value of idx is 0.506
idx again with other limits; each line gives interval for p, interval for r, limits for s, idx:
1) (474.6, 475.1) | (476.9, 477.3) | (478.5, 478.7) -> 0.483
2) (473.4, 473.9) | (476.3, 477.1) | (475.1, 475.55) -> 0.495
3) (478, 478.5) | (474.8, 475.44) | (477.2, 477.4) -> 0.486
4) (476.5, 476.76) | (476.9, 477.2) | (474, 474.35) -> 0.513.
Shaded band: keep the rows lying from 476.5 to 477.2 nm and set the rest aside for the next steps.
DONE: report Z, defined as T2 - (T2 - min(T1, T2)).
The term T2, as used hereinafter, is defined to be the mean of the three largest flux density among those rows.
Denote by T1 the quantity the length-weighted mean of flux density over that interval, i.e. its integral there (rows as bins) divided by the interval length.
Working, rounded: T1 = 14.7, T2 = 14.78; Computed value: 14.7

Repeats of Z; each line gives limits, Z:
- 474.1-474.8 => 15.1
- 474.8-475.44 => 15.0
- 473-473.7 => 15.2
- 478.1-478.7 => 14.5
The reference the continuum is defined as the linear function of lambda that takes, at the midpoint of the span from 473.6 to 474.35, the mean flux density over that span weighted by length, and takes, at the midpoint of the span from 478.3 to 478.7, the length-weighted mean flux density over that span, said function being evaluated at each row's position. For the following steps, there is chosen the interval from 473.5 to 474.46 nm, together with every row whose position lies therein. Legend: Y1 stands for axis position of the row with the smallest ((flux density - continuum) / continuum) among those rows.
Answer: 473.746 nm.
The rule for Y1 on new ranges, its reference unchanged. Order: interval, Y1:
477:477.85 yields 477.469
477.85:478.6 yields 478.570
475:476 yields 475.494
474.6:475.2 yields 475.166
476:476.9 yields 476.371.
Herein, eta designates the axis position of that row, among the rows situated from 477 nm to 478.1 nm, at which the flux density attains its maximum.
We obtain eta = 478.019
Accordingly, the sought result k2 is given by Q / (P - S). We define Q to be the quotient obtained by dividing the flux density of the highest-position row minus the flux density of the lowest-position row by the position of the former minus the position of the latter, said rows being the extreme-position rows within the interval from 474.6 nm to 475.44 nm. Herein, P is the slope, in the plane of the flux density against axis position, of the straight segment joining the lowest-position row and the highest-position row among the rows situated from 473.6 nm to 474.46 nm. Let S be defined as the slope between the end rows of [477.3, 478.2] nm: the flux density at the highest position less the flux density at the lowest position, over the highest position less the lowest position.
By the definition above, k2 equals 2.7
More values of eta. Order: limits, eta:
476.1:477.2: 476.152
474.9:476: 474.947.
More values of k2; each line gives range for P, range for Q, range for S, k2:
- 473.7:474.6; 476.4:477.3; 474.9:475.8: -0.3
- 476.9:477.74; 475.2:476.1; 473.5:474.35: -1.0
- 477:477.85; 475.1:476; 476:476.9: 1.1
